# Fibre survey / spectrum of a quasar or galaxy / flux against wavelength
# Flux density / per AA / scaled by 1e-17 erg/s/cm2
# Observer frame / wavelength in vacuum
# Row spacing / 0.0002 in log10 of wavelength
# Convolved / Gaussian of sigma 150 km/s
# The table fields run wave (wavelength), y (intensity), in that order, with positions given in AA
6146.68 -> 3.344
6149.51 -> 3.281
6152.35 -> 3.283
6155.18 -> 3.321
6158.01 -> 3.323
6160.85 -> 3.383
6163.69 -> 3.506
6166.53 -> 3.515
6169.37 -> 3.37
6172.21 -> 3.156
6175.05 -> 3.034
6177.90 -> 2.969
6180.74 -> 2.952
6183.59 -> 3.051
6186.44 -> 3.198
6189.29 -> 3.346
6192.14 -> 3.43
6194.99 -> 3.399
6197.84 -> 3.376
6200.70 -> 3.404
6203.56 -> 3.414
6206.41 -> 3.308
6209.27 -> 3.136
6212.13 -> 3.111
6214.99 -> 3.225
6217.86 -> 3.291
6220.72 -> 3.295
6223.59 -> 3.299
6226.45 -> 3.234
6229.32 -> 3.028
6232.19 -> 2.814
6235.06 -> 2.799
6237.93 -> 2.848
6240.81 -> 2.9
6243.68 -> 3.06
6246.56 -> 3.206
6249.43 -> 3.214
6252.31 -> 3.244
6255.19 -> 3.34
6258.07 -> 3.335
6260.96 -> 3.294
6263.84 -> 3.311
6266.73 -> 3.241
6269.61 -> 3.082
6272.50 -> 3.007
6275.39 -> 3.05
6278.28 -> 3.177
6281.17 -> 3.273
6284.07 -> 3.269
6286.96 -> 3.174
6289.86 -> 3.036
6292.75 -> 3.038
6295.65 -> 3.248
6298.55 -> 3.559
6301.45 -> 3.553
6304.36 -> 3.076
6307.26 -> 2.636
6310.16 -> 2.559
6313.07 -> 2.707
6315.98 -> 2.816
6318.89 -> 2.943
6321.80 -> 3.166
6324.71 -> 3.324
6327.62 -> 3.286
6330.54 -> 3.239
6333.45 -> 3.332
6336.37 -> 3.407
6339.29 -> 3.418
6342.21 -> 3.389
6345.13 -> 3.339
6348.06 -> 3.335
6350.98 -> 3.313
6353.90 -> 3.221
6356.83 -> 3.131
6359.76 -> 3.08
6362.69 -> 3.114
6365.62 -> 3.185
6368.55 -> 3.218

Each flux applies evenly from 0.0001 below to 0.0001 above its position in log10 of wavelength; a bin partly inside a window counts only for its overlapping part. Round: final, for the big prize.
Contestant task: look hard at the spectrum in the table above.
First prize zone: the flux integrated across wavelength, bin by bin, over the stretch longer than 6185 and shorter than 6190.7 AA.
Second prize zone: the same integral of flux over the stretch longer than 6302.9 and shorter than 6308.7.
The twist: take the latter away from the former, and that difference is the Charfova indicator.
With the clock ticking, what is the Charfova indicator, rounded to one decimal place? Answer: 2.1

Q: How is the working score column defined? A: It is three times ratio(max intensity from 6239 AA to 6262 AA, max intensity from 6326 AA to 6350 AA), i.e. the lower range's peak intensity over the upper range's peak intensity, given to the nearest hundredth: 2.93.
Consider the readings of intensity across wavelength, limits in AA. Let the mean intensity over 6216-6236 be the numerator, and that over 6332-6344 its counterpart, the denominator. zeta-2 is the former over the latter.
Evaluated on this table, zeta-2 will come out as 0.92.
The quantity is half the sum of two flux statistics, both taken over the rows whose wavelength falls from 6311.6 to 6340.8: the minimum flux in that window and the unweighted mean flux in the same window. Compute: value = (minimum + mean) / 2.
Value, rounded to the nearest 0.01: 2.94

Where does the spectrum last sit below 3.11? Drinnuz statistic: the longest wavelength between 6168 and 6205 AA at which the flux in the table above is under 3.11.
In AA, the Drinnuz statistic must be 6183.59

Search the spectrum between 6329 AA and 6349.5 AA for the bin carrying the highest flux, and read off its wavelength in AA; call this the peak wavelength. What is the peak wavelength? 6339.29 AA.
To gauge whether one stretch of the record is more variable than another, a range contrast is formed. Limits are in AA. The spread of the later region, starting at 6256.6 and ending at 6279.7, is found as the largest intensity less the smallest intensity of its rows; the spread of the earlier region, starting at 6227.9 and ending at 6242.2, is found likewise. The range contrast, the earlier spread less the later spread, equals -0.10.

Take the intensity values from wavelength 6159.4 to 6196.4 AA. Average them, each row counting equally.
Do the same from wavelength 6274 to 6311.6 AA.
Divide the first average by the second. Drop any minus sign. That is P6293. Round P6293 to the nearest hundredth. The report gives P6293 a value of 1.04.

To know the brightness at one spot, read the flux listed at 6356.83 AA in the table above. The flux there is 3.131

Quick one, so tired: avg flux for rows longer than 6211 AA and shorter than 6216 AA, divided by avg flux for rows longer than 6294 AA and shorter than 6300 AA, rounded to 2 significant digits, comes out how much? 0.93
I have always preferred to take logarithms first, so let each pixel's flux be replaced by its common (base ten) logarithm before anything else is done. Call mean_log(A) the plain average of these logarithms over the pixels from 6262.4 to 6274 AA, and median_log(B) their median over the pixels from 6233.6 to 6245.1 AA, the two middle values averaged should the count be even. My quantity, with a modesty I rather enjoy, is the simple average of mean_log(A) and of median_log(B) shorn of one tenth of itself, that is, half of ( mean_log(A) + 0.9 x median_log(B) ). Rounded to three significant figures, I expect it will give 0.456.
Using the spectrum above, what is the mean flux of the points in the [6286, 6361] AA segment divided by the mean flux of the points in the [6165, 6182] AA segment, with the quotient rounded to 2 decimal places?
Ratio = 1.00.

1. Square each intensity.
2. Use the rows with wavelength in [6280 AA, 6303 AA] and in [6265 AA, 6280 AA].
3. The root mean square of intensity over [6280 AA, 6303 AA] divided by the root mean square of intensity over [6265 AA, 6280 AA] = 1.05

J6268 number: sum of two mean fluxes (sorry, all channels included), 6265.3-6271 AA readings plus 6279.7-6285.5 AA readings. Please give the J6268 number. 6.43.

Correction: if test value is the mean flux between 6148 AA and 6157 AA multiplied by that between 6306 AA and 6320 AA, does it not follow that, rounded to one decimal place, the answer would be 9.0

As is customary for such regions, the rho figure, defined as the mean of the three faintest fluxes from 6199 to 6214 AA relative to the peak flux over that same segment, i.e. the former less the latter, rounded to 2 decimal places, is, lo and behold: -0.23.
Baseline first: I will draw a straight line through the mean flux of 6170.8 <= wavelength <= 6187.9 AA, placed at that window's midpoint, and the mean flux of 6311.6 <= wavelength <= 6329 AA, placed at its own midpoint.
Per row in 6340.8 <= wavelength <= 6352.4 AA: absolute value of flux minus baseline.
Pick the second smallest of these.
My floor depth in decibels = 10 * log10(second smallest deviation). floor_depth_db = -5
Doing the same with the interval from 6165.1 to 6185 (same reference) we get -16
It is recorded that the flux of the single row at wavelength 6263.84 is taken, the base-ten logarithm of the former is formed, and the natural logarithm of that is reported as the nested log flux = -0.654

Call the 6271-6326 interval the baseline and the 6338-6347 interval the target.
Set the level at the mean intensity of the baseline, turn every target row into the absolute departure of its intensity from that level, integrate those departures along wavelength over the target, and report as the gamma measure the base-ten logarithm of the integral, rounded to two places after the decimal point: 0.42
